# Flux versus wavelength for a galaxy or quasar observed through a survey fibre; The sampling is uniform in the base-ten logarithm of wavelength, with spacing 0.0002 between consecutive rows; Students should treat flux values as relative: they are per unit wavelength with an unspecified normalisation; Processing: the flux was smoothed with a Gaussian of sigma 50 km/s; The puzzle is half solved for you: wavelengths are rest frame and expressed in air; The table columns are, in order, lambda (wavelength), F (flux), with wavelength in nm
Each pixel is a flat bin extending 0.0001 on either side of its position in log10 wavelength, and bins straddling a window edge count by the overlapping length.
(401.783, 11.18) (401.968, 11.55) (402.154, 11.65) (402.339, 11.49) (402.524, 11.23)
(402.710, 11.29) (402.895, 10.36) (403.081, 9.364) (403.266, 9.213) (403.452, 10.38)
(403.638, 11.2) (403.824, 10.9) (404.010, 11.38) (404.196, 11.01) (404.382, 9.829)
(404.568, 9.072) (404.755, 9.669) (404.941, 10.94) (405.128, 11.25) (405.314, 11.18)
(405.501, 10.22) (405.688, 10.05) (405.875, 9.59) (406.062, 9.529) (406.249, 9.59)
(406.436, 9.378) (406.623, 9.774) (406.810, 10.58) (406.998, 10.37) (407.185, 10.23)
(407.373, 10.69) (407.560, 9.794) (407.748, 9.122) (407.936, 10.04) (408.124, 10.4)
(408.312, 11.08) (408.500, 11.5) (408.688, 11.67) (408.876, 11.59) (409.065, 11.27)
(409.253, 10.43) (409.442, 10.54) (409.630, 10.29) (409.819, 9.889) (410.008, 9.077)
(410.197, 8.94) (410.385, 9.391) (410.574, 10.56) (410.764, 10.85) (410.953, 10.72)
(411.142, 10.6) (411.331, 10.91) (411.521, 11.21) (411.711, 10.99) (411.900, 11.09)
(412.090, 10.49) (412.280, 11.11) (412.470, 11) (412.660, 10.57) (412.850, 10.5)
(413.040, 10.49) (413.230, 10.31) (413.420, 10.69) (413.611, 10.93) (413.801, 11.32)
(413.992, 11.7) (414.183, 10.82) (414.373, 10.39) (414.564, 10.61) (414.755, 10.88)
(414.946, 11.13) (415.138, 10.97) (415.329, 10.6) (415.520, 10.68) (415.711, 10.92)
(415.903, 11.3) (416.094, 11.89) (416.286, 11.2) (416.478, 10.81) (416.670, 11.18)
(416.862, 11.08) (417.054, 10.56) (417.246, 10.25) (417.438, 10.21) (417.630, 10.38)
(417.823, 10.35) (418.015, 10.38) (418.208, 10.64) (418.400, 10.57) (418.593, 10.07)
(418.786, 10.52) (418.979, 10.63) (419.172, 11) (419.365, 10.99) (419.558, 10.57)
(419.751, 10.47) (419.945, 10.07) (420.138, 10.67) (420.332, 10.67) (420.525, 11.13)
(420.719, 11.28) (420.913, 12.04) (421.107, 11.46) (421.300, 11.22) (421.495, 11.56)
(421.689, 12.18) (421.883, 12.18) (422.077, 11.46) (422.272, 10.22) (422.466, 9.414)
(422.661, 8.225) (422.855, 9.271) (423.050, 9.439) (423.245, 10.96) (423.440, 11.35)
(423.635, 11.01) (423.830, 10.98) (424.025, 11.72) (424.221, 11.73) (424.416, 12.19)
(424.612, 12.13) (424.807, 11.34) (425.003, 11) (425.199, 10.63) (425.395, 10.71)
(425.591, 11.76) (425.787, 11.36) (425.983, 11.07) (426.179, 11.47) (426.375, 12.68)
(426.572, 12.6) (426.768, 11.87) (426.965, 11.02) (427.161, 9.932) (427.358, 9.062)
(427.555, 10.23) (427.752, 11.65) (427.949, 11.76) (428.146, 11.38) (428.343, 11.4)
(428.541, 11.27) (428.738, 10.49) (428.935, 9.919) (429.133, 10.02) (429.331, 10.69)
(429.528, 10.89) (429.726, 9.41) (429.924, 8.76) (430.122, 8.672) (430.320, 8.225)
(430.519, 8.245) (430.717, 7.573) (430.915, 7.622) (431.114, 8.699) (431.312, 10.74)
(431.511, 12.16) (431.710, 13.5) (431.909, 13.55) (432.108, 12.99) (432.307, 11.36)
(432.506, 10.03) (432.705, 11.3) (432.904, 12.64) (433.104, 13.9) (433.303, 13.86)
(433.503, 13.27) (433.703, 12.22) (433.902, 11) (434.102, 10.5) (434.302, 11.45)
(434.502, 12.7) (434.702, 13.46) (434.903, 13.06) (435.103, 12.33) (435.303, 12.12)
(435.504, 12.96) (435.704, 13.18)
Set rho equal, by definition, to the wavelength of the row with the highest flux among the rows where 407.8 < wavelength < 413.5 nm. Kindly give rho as 408.688 nm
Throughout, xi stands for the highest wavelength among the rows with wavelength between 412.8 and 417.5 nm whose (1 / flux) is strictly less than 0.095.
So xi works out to 417.054 nm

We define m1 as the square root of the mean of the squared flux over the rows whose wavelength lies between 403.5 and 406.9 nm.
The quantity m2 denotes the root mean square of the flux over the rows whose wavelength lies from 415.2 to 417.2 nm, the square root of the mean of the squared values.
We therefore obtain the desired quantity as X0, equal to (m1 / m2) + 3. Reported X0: 3.94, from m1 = 10.3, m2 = 11.0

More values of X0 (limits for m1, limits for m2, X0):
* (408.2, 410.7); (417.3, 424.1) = 3.98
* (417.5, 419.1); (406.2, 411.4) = 4.01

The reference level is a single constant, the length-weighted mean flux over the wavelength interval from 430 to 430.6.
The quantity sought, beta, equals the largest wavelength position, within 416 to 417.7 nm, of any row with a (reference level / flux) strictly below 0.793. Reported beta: 416.862 nm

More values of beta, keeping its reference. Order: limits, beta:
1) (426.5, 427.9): 427.752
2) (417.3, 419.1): 418.979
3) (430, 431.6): 431.511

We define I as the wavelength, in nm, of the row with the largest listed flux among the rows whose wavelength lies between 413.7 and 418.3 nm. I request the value 416.094 nm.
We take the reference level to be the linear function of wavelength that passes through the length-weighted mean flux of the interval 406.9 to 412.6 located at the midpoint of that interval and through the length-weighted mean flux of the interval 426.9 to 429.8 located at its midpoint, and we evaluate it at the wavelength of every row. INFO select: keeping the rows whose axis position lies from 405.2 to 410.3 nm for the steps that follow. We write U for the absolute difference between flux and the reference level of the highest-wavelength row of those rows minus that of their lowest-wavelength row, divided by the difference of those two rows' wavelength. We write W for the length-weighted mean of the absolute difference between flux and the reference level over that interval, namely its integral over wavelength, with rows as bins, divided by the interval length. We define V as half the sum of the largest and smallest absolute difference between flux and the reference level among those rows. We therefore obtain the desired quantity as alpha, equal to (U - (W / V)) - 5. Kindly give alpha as -5.65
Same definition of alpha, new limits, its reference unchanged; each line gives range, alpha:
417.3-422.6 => -5.51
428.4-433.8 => -5.81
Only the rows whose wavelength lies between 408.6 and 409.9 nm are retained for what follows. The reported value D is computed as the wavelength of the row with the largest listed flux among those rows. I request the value 408.688 nm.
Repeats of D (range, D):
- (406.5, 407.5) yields 407.373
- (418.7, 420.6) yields 420.525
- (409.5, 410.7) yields 410.574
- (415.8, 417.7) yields 416.094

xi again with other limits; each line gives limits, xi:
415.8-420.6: 420.525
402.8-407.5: 407.373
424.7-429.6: 429.528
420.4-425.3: 425.199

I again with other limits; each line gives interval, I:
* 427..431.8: 431.710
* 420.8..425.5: 424.416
